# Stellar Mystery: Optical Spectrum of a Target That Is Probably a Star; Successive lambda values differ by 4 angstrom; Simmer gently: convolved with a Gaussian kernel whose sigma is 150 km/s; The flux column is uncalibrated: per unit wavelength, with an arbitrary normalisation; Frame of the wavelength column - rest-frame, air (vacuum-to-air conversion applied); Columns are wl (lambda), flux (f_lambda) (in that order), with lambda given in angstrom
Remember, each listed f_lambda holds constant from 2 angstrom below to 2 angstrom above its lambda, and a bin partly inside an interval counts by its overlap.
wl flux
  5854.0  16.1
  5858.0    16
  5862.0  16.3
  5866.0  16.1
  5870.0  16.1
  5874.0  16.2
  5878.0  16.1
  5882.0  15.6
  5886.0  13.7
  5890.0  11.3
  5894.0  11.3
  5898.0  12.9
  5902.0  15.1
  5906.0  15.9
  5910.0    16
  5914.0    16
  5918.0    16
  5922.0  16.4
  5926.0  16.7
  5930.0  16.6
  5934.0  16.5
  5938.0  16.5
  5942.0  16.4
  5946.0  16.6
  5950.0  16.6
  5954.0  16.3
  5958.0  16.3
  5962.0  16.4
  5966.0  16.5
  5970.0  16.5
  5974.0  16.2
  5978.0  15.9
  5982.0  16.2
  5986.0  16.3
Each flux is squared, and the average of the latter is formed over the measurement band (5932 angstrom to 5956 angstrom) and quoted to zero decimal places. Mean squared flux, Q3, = 272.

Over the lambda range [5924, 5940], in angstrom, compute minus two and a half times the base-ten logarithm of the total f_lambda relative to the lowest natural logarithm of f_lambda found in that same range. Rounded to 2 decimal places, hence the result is -3.43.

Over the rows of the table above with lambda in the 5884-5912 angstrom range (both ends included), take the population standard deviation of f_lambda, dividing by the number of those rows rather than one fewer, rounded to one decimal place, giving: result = 1.9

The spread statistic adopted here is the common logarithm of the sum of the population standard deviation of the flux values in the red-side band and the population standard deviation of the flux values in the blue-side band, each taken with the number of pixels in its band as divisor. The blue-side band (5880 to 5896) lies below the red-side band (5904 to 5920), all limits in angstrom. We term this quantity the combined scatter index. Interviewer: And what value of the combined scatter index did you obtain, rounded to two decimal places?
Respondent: 0.27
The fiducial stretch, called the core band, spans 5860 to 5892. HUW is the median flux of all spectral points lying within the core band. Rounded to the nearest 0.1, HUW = 16.1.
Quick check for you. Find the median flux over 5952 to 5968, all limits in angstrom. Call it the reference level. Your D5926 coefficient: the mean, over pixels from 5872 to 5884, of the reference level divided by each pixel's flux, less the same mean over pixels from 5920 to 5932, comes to 0.037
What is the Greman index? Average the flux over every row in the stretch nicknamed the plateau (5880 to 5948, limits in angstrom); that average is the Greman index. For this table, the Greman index 15.3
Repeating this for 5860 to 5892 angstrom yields 15.2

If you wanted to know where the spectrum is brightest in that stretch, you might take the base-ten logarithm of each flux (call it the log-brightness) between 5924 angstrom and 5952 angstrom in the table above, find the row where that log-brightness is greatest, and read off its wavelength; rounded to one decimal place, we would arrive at 5926.0 angstrom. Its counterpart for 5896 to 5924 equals 5922.0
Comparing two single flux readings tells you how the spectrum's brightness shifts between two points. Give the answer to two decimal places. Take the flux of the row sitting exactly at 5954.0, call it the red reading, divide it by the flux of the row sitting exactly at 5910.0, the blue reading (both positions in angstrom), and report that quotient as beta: 1.02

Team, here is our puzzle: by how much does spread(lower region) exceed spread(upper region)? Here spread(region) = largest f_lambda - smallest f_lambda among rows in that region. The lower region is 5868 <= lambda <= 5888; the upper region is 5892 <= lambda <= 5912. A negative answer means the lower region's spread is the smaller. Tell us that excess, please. -2.2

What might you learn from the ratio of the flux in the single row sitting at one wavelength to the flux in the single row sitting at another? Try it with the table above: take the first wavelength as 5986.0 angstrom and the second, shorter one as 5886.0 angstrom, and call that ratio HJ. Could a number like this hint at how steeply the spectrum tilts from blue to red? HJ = 1.19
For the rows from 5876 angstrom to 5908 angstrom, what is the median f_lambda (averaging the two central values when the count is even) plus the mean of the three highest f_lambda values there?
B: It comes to 30.3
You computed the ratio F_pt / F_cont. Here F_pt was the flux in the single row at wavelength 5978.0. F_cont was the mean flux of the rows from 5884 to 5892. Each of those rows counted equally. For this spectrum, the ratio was 1.27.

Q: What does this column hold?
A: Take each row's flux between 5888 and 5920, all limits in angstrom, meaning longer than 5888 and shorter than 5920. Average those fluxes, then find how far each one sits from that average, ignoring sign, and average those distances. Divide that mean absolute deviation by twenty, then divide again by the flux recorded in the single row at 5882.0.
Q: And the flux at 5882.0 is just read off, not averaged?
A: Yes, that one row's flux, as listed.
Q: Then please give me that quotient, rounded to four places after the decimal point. 0.0060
